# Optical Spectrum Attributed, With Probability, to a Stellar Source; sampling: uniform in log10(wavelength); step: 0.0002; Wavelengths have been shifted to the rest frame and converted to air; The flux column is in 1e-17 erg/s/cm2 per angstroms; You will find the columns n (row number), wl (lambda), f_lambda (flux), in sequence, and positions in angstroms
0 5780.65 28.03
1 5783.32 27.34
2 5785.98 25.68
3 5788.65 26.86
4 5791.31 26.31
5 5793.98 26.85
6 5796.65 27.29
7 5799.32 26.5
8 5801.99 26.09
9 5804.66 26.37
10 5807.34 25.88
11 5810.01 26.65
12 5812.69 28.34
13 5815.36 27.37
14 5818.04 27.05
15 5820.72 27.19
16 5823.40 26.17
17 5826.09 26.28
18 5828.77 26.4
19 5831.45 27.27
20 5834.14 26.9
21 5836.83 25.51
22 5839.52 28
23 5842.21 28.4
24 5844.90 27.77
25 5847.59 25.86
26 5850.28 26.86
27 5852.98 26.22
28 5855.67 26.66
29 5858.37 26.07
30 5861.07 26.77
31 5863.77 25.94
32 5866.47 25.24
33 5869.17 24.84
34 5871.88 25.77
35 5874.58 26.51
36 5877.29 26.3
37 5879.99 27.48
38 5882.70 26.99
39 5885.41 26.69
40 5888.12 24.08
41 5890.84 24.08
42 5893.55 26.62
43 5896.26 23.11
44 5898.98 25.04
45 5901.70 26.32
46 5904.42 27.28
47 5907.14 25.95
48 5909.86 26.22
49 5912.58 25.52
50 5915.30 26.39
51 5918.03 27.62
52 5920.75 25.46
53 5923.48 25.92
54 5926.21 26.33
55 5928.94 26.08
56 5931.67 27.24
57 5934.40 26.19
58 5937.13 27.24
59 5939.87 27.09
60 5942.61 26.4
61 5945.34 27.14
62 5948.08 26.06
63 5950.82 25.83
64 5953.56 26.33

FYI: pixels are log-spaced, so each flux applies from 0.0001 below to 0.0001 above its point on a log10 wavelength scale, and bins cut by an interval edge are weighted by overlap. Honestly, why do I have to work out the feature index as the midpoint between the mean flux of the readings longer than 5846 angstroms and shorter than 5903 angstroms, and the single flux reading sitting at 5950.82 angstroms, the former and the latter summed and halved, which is 25.9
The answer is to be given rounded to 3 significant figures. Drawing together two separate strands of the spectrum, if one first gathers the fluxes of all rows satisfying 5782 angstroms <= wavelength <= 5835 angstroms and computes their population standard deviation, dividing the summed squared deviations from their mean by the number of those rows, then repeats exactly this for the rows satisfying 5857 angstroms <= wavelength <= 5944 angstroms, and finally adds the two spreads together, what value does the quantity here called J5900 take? 1.63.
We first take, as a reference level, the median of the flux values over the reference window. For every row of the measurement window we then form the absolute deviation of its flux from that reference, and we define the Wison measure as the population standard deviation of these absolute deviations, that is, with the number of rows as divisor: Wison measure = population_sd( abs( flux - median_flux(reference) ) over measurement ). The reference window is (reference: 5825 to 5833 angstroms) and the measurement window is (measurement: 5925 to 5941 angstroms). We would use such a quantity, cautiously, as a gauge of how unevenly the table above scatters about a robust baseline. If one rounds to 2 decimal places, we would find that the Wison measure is 0.31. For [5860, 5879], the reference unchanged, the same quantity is 0.51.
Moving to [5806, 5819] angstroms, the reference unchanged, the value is 0.58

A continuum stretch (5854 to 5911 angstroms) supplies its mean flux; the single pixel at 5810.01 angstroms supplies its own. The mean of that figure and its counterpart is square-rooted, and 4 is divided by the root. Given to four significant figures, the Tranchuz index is 0.7803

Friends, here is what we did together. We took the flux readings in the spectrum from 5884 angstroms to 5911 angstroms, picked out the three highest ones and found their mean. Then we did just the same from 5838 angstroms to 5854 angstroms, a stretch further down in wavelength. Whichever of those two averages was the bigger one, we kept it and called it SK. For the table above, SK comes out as 28.1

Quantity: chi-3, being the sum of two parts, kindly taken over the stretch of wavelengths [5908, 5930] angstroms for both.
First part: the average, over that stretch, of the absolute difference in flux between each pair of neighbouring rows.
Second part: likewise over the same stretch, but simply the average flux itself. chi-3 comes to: 27.1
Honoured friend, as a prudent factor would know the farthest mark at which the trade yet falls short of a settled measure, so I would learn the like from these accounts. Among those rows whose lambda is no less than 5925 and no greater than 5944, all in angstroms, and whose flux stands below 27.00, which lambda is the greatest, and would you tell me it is 5942.61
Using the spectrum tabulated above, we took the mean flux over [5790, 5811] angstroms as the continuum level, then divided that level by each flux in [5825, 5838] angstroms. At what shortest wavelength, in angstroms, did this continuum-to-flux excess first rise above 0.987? 5826.09 angstroms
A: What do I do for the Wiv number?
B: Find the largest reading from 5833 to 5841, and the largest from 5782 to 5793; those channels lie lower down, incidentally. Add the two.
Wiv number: 55.3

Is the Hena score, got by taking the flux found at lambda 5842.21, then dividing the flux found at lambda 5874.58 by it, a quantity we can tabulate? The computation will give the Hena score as 0.93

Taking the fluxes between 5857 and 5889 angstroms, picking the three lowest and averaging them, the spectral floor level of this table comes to 24.7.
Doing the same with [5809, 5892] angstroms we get 24.3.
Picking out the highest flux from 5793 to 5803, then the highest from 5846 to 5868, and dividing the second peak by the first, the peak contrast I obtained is 0.98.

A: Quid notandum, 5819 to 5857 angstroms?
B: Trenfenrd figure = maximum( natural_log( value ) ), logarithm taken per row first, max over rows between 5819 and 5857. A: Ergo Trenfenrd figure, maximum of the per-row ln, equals 3.35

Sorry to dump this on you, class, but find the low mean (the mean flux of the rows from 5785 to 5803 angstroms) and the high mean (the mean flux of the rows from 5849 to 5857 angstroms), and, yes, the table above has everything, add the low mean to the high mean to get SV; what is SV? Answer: 53.1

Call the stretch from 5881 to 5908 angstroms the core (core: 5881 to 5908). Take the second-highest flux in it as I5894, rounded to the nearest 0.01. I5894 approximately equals 26.99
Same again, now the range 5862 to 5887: 26.99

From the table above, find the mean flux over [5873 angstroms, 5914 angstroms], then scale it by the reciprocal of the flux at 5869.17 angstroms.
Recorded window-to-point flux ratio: 1.04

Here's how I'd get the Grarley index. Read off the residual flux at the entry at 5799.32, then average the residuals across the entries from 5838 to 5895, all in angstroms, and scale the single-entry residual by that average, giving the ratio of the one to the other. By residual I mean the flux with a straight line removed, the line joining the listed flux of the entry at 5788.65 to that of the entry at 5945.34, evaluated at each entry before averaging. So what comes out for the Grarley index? 0.6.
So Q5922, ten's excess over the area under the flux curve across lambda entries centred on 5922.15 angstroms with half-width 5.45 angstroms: -277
